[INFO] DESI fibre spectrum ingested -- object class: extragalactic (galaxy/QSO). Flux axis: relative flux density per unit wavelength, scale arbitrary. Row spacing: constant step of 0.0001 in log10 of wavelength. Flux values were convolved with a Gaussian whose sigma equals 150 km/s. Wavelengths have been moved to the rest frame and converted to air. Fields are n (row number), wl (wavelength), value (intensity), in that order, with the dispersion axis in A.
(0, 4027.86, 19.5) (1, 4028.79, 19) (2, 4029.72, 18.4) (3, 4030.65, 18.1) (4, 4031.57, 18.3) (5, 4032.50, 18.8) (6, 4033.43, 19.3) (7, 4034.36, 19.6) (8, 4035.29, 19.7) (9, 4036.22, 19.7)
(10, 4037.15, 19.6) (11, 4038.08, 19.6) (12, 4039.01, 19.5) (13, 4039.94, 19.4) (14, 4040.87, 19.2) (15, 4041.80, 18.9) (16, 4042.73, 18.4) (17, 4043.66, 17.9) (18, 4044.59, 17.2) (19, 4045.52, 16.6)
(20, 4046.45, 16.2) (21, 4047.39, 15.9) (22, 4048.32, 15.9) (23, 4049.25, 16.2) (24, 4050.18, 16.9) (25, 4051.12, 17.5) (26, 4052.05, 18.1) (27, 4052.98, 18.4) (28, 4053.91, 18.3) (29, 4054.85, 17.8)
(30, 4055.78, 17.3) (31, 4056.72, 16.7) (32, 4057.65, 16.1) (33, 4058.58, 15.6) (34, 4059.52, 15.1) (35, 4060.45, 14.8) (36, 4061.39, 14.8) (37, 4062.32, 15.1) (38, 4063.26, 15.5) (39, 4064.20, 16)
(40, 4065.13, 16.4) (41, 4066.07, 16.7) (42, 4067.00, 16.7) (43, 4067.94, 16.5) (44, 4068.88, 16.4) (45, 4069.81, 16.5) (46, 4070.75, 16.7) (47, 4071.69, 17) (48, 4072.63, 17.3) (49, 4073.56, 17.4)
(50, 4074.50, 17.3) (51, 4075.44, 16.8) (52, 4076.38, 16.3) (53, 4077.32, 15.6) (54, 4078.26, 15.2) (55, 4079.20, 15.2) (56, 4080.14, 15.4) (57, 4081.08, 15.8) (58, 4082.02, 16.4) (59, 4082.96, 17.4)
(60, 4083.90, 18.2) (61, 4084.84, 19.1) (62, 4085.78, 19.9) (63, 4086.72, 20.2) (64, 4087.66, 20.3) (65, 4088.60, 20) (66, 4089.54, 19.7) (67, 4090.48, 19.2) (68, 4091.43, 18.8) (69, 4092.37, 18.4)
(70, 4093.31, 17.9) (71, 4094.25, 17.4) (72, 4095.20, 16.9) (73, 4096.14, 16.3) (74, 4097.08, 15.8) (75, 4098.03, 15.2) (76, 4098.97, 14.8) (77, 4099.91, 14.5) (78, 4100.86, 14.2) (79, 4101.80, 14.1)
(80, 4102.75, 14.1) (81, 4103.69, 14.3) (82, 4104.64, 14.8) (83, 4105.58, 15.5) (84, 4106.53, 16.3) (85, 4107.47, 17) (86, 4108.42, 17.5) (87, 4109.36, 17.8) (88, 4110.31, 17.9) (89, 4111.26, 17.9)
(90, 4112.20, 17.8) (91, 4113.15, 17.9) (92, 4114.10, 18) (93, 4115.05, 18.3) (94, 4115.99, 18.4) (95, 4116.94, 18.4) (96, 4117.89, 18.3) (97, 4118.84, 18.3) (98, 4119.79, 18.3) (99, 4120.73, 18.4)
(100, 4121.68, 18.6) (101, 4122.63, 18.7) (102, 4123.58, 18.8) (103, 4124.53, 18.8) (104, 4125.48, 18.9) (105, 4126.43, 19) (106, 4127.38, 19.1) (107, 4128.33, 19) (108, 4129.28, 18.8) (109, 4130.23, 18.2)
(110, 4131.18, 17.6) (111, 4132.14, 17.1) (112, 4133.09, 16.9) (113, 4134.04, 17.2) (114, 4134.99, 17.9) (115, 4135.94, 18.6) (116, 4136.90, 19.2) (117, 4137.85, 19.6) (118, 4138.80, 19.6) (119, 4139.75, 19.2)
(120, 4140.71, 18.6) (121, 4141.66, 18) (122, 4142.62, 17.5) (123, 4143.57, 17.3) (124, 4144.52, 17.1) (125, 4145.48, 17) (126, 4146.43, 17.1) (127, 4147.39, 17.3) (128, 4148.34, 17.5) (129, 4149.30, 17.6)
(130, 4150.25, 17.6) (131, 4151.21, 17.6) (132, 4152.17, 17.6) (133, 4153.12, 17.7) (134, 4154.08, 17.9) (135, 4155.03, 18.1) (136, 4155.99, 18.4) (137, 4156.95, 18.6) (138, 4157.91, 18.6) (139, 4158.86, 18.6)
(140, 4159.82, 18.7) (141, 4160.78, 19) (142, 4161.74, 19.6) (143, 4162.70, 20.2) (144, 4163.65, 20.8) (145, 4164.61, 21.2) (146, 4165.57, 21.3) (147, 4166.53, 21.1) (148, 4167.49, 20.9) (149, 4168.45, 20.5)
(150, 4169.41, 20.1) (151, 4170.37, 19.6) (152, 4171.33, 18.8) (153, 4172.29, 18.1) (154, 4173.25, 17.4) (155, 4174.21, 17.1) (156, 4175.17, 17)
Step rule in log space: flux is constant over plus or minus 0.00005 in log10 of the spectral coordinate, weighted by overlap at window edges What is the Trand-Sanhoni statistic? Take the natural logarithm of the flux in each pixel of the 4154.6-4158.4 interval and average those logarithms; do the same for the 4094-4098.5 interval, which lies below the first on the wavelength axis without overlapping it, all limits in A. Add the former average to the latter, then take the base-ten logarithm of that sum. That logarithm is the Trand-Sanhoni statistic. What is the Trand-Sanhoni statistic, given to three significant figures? 0.756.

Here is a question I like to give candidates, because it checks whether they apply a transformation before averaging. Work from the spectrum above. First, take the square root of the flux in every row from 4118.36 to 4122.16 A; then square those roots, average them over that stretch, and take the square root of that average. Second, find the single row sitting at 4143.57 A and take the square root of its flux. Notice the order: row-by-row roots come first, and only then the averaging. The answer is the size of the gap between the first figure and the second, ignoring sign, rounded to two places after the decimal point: 0.13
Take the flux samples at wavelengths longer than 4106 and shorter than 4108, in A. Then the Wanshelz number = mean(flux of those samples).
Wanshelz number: 16.6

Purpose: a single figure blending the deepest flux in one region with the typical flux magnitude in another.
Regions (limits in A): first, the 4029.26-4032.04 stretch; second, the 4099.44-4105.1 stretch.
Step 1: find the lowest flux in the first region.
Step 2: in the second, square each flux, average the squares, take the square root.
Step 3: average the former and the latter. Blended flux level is 16.2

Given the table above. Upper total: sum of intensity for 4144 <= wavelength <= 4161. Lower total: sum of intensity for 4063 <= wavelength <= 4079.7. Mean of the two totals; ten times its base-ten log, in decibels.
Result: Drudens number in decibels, 24.9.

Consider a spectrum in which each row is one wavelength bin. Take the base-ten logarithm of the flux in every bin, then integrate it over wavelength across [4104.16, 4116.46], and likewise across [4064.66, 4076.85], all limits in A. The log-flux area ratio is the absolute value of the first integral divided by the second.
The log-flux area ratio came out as 1.02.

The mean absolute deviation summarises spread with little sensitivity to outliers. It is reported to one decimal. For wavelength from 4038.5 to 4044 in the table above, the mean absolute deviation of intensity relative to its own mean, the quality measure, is 0.5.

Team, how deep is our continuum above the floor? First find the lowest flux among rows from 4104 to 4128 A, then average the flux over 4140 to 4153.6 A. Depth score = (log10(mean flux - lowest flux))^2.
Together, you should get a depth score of 0.19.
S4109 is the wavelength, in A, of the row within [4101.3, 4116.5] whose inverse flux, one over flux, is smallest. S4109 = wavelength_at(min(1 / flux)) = 4115.99 A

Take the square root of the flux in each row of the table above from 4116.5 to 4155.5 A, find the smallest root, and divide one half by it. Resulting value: 0.122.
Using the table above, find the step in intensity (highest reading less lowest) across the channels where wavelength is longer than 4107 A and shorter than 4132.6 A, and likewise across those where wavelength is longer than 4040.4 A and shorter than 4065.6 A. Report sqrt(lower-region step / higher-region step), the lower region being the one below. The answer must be 1.45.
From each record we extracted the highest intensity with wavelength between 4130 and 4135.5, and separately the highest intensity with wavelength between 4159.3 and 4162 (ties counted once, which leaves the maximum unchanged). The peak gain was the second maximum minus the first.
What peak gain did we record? 1.4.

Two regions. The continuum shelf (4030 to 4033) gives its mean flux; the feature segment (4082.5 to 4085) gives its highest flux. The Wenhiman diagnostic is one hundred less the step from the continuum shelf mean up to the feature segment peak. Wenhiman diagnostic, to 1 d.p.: 99.3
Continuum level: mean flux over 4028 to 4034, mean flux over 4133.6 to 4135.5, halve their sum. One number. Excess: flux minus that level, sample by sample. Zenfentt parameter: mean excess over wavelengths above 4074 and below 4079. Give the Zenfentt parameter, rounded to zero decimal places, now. -2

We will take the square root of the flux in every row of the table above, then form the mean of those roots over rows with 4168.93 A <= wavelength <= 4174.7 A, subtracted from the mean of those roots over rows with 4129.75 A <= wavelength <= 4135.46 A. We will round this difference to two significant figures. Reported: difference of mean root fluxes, -0.12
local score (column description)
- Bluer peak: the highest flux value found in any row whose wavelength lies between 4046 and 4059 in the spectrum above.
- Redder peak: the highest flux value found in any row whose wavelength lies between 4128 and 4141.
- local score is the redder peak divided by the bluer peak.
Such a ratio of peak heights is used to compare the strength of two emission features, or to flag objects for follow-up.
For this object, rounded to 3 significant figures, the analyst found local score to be 1.07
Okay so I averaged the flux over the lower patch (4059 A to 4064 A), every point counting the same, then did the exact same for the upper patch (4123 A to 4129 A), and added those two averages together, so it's 34.0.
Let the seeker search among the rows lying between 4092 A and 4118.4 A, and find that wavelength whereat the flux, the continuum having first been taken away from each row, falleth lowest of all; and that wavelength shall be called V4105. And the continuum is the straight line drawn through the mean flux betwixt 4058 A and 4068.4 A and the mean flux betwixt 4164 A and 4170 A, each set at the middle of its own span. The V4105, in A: 4102.75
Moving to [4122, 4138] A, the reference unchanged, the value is 4133.09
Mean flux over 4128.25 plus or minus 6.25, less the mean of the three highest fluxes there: -0.7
